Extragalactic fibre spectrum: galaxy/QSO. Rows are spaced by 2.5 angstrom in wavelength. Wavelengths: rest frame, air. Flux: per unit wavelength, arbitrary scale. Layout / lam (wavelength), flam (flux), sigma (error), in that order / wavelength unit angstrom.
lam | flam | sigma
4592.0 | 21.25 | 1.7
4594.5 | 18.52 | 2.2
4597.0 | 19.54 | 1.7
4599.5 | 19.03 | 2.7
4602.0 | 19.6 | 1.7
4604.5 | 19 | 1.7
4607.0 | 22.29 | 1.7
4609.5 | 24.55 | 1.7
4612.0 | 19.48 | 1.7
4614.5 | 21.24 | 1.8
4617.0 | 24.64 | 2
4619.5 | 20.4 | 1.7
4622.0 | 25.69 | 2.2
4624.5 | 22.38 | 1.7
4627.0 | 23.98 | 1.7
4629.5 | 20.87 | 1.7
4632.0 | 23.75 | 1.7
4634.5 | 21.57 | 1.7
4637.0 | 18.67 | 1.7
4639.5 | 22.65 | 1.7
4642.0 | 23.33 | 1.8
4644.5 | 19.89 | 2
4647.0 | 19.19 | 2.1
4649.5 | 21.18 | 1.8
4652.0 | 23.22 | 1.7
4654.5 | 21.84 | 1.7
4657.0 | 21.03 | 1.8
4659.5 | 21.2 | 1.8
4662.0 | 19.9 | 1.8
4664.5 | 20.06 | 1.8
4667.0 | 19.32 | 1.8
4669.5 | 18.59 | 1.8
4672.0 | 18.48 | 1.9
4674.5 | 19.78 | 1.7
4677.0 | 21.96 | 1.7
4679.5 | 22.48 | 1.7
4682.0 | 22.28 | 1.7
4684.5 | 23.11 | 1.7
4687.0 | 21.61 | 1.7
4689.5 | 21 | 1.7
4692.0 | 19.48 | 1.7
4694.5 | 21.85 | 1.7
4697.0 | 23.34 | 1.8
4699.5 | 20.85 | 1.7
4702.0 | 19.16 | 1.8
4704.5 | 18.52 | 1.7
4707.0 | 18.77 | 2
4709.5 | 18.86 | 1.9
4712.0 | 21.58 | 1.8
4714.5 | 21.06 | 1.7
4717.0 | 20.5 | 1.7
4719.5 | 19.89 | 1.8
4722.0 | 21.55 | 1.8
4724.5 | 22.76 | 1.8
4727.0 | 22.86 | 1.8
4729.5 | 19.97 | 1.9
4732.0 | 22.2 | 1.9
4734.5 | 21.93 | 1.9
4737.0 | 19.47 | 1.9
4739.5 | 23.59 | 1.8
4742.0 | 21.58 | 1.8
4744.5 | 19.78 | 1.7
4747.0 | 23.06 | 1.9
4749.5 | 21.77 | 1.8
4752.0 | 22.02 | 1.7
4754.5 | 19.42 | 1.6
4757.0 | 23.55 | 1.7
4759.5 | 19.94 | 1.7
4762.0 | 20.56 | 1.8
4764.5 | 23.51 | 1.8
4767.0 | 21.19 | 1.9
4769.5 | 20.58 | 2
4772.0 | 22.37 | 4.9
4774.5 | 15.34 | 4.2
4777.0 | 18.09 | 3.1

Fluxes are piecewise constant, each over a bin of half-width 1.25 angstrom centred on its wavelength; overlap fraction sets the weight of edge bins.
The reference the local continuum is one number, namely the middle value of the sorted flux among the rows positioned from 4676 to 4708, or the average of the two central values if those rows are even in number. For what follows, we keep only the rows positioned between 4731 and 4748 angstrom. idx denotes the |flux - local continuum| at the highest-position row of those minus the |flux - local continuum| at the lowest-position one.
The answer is 0.9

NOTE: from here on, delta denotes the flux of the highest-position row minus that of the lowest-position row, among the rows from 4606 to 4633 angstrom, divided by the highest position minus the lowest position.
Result 0.06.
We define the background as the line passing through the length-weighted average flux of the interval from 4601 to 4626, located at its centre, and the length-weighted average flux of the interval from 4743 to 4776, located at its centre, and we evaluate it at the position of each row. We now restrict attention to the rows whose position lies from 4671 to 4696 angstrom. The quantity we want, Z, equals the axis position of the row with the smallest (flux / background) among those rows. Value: 4672.0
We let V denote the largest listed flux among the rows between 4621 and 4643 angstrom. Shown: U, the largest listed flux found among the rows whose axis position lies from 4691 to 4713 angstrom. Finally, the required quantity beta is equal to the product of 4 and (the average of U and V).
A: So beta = 98.1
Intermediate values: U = 23.34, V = 25.69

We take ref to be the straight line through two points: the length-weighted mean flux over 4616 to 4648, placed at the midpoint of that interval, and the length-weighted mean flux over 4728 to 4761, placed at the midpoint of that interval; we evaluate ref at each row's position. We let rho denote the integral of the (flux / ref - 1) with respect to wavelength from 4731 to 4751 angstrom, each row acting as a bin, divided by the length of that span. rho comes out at 0.011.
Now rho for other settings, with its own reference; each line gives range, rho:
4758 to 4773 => 0.004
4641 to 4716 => -0.048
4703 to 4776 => -0.023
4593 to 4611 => -0.085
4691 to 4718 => -0.059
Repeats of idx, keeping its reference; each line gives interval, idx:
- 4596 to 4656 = -1.8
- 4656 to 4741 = 1.4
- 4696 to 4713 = -1.7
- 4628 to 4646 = 1.0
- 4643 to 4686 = -0.2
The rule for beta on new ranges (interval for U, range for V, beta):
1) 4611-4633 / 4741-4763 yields 98.5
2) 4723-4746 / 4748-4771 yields 94.3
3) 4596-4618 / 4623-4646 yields 97.2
